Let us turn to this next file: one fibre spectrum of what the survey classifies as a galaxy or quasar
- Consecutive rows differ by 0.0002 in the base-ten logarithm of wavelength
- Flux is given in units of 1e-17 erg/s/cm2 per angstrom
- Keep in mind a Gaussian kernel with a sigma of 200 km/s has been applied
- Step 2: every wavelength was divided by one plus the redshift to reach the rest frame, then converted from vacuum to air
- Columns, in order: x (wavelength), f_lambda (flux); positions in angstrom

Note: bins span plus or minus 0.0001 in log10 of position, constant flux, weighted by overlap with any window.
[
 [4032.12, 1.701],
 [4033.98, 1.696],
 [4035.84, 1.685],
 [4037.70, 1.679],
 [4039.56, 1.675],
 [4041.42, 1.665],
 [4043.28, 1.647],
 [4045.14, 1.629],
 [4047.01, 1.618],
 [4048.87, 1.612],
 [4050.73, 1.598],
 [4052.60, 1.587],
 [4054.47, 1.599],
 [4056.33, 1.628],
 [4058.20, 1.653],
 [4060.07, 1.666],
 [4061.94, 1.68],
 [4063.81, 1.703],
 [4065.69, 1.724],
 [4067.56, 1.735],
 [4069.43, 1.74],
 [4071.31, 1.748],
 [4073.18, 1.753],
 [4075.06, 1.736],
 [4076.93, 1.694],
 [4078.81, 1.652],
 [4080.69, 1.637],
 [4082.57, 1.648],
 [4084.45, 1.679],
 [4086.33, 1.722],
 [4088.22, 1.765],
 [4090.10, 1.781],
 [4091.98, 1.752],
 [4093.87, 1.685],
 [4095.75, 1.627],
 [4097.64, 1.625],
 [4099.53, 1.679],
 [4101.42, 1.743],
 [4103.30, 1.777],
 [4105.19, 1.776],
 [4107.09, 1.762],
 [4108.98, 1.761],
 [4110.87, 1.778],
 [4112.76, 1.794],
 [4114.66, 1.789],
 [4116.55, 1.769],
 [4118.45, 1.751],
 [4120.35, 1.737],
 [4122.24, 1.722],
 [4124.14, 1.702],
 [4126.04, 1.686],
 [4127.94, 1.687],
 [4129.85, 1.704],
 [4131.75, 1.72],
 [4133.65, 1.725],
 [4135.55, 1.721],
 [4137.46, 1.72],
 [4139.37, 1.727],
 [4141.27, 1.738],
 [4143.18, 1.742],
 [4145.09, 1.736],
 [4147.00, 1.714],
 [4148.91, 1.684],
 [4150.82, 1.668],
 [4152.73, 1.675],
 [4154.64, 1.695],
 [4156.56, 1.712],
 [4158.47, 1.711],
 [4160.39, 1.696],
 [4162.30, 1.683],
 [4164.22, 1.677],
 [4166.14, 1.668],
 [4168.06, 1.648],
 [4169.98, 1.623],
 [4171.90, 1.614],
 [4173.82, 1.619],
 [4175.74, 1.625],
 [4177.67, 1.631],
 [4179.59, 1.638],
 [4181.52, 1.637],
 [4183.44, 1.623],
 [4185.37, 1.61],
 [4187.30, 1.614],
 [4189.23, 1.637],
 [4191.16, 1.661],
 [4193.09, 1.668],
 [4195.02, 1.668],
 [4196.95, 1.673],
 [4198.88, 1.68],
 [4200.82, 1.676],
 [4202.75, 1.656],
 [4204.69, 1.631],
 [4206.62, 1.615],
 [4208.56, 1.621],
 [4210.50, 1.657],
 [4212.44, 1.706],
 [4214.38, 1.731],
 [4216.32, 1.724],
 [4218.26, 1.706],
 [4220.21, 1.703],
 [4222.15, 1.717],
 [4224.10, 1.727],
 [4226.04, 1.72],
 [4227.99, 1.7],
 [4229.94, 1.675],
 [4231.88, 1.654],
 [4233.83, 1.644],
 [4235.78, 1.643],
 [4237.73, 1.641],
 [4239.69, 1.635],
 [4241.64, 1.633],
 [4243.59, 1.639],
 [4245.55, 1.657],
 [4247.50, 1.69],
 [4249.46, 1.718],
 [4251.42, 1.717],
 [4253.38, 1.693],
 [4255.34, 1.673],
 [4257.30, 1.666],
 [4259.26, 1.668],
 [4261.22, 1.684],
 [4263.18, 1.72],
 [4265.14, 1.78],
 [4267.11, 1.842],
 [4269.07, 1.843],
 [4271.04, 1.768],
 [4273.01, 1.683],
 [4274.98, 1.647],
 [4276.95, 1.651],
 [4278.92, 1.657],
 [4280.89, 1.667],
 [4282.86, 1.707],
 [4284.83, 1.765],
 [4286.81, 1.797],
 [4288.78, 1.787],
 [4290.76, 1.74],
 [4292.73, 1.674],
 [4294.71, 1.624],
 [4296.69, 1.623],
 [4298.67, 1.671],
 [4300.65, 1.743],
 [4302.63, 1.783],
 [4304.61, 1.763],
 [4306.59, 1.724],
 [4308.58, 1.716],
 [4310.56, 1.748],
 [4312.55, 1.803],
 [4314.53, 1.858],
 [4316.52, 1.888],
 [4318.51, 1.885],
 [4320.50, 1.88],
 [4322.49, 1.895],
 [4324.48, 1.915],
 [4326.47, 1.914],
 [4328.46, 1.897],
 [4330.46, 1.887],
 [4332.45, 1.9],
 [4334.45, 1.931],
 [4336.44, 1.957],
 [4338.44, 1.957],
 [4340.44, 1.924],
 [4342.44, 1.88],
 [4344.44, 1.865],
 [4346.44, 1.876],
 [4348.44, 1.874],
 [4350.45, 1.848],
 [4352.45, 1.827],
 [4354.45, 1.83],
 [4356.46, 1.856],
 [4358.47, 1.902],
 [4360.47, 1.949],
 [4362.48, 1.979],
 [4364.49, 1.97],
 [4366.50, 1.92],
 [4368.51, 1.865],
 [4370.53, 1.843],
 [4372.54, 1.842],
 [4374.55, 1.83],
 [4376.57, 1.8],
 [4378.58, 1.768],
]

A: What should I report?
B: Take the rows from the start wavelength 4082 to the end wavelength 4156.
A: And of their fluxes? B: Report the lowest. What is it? 1.625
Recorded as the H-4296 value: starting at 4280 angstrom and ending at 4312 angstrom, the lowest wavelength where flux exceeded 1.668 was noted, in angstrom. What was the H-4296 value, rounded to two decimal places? 4282.86 angstrom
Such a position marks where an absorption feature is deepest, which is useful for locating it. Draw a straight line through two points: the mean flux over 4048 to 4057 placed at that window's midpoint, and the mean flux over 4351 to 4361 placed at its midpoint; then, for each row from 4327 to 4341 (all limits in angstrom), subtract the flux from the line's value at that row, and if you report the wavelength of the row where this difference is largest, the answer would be 4330.46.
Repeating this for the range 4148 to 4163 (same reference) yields 4150.82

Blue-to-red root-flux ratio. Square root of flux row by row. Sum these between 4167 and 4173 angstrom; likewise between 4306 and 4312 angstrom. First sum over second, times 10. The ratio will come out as 9.7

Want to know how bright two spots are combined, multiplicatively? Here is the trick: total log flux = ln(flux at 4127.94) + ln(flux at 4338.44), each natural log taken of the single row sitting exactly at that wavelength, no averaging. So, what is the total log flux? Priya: 1.19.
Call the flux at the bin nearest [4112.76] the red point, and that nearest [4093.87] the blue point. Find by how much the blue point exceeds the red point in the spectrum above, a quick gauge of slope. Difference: -0.11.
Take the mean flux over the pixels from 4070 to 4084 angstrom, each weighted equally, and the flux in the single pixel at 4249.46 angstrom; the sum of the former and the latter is 3.41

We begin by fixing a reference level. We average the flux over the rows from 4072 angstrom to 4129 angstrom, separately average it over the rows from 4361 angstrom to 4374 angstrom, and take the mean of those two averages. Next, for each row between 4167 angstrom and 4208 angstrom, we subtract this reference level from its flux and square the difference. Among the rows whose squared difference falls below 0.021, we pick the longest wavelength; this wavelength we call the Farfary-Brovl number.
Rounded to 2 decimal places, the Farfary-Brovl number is 4200.82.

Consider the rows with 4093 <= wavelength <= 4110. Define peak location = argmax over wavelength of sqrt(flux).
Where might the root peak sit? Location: 4103.30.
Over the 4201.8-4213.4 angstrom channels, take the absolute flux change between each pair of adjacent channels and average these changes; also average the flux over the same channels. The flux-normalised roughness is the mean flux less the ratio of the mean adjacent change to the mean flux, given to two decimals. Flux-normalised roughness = 1.63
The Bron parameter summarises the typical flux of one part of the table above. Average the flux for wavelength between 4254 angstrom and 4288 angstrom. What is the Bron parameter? 1.72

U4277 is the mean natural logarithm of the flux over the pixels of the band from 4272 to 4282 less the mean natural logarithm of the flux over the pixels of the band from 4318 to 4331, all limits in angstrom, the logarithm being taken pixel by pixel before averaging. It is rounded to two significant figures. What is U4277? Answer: -0.13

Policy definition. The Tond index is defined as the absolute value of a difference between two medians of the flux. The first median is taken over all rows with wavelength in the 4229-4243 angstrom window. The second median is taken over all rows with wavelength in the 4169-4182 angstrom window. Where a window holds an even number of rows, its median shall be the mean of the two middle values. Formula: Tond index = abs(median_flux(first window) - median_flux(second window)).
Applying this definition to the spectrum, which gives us 0.018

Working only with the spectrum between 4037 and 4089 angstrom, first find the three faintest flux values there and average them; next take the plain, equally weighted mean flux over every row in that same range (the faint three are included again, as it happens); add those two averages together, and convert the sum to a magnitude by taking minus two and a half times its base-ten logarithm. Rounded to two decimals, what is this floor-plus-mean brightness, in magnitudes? -1.29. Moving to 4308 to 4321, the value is -1.39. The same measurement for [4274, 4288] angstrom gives -1.31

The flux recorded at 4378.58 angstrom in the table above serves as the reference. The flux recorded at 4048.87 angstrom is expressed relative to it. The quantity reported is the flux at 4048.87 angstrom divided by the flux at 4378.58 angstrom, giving 0.91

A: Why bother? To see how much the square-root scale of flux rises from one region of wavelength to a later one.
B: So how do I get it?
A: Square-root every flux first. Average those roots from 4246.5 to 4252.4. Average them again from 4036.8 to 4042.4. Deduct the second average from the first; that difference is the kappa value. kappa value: 0.01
